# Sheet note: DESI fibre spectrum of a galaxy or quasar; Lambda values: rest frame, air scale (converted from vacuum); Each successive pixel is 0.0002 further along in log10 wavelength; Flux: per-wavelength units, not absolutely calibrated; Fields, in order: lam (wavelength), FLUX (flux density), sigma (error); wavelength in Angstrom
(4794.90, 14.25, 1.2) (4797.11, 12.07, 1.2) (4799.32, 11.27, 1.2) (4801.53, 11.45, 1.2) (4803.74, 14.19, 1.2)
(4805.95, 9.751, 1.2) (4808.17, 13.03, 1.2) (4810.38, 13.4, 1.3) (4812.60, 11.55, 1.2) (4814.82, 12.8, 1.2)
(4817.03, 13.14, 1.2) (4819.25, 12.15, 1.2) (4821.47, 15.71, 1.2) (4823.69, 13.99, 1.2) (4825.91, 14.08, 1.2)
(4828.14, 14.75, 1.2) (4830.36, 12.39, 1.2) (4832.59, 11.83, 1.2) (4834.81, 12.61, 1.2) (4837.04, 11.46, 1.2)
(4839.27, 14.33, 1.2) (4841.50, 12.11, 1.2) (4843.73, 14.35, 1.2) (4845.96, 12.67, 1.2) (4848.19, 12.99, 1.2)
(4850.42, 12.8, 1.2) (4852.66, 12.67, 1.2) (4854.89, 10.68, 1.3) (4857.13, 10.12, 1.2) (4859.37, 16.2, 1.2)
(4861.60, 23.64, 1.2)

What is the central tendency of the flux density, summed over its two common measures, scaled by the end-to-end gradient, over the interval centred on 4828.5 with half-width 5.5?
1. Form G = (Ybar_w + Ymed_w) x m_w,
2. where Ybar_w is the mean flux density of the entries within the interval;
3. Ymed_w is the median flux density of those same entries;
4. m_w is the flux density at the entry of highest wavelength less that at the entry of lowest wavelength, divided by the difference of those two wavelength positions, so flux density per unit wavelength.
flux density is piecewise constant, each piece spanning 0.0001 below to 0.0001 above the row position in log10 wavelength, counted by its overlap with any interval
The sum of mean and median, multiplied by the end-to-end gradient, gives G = -7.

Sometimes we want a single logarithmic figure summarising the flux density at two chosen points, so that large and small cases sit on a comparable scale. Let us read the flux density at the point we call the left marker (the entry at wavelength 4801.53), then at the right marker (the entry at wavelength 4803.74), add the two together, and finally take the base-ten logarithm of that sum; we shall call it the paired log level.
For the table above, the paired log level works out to 1.41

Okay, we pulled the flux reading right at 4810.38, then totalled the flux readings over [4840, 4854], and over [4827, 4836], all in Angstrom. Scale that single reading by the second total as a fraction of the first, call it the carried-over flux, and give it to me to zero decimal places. 9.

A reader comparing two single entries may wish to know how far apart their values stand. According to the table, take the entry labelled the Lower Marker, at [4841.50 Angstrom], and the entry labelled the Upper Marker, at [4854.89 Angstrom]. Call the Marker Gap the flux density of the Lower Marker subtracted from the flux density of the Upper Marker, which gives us -1.4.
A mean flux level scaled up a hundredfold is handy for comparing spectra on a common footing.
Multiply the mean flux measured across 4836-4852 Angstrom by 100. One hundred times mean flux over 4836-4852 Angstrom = 1296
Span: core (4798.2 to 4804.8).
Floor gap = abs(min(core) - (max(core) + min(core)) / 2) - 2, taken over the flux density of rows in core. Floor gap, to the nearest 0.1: -0.5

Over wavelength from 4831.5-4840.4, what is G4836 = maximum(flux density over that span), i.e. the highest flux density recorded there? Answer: 14.33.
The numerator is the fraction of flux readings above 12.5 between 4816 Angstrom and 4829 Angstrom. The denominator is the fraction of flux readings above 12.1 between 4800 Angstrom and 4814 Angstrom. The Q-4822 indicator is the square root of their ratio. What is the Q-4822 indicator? 1.3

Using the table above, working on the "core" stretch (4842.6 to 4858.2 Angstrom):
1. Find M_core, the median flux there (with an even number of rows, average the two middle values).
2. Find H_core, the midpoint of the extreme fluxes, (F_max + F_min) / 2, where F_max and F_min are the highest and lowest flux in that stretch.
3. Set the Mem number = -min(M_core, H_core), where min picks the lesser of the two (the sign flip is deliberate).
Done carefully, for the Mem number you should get -12.2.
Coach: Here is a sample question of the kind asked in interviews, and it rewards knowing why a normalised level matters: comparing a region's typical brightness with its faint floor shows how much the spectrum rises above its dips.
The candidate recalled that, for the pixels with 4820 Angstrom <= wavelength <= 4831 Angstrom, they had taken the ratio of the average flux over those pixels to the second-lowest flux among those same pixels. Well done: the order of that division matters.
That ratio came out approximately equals 1.01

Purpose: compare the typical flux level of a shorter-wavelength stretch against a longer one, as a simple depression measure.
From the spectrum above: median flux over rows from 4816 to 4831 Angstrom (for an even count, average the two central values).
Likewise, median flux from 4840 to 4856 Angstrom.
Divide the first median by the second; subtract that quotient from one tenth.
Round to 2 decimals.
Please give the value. -1.00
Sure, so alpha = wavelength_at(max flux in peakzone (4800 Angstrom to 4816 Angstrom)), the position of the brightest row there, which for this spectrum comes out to 4803.74 Angstrom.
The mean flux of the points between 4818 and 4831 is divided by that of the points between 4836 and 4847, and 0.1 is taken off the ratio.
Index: 0.97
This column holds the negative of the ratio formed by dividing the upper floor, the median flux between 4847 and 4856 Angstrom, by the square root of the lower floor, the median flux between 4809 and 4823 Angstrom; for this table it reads -3.54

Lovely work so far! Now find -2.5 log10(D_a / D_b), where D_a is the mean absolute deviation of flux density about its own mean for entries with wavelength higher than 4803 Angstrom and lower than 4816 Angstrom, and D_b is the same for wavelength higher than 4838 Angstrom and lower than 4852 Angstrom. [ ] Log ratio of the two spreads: -0.5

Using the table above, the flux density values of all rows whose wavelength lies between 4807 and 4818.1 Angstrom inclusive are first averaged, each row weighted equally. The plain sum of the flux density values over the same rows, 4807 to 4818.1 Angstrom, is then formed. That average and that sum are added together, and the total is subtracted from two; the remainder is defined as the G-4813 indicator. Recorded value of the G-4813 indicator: -74.7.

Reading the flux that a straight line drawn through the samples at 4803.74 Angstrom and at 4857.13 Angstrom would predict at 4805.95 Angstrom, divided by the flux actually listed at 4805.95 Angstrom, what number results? 1.44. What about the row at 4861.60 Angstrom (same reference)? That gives 0.41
